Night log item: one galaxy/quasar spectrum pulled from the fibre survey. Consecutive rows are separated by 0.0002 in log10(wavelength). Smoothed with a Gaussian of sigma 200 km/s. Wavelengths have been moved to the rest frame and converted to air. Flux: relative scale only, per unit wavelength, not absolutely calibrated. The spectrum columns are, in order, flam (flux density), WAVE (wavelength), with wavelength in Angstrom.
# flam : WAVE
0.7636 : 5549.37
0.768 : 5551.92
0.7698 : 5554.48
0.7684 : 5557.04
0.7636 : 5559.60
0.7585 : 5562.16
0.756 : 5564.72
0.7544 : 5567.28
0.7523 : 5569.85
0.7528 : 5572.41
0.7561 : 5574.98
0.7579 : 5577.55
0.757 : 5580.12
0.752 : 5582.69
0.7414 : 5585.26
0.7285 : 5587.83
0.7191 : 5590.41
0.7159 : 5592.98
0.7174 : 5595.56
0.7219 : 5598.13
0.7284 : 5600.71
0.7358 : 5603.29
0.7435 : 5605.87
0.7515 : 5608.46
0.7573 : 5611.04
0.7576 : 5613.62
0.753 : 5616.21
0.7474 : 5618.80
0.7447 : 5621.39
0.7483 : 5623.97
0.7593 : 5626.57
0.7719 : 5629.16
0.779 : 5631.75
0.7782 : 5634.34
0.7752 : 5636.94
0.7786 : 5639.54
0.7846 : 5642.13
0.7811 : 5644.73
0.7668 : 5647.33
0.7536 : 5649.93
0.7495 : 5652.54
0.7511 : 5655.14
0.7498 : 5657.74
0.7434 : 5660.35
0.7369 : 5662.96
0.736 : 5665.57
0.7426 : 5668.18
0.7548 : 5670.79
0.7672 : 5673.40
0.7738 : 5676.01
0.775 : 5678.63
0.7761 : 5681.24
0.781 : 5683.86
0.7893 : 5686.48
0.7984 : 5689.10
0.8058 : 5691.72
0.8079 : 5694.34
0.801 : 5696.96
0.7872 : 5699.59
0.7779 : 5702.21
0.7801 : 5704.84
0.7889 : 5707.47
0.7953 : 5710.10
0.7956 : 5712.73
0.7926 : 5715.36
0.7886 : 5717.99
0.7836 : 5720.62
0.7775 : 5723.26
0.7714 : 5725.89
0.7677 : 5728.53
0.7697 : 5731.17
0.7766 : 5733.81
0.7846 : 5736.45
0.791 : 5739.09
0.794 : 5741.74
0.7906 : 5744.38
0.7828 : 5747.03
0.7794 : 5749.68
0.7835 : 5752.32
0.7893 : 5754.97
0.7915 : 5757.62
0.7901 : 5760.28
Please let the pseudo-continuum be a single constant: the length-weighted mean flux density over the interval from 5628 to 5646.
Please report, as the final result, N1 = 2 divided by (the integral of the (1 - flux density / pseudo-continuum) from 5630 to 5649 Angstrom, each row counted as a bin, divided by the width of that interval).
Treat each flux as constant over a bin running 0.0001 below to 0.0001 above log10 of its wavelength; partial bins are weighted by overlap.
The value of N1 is 961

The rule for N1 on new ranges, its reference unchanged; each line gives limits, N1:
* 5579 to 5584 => 64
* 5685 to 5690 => -108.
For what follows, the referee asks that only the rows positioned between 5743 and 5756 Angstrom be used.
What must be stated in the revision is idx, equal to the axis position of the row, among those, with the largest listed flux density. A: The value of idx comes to 5744.38 Angstrom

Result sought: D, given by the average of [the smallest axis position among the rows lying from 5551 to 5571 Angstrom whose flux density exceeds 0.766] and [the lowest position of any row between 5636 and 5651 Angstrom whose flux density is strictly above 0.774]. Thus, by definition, 5594.4 Angstrom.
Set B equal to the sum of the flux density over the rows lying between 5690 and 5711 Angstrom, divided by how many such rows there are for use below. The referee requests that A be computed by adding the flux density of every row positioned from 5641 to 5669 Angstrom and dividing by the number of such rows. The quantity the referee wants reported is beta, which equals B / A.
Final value 1.05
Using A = 0.754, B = 0.793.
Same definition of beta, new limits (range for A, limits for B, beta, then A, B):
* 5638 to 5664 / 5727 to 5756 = 1.03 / 0.760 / 0.783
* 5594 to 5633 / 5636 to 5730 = 1.04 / 0.748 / 0.775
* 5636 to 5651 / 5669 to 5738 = 1.01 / 0.773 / 0.783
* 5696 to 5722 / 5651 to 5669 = 0.94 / 0.789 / 0.744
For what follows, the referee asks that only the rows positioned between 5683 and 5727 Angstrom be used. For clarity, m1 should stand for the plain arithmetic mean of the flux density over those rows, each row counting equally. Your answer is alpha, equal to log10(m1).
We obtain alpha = -0.103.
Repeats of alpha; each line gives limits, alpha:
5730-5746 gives -0.105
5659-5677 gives -0.125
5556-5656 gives -0.123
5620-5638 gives -0.116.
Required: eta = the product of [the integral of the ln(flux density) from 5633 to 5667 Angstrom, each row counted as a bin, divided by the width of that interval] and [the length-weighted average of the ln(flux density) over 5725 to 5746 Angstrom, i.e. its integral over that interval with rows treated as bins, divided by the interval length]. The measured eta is 0.068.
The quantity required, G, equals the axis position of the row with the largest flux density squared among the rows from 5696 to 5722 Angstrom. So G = 5696.96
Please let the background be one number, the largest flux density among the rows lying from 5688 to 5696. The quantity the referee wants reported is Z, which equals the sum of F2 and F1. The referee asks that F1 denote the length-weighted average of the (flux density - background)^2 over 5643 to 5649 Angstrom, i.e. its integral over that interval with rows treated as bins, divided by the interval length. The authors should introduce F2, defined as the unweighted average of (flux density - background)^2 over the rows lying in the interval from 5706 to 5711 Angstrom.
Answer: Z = 0.0015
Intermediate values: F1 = 0.0013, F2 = 0.0003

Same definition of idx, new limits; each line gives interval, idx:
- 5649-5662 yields 5649.93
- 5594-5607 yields 5605.87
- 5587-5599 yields 5587.83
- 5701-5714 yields 5712.73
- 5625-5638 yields 5631.75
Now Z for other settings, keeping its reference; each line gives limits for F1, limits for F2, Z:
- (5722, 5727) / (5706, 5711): 0.0014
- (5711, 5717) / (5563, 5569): 0.0030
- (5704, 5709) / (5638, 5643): 0.0012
